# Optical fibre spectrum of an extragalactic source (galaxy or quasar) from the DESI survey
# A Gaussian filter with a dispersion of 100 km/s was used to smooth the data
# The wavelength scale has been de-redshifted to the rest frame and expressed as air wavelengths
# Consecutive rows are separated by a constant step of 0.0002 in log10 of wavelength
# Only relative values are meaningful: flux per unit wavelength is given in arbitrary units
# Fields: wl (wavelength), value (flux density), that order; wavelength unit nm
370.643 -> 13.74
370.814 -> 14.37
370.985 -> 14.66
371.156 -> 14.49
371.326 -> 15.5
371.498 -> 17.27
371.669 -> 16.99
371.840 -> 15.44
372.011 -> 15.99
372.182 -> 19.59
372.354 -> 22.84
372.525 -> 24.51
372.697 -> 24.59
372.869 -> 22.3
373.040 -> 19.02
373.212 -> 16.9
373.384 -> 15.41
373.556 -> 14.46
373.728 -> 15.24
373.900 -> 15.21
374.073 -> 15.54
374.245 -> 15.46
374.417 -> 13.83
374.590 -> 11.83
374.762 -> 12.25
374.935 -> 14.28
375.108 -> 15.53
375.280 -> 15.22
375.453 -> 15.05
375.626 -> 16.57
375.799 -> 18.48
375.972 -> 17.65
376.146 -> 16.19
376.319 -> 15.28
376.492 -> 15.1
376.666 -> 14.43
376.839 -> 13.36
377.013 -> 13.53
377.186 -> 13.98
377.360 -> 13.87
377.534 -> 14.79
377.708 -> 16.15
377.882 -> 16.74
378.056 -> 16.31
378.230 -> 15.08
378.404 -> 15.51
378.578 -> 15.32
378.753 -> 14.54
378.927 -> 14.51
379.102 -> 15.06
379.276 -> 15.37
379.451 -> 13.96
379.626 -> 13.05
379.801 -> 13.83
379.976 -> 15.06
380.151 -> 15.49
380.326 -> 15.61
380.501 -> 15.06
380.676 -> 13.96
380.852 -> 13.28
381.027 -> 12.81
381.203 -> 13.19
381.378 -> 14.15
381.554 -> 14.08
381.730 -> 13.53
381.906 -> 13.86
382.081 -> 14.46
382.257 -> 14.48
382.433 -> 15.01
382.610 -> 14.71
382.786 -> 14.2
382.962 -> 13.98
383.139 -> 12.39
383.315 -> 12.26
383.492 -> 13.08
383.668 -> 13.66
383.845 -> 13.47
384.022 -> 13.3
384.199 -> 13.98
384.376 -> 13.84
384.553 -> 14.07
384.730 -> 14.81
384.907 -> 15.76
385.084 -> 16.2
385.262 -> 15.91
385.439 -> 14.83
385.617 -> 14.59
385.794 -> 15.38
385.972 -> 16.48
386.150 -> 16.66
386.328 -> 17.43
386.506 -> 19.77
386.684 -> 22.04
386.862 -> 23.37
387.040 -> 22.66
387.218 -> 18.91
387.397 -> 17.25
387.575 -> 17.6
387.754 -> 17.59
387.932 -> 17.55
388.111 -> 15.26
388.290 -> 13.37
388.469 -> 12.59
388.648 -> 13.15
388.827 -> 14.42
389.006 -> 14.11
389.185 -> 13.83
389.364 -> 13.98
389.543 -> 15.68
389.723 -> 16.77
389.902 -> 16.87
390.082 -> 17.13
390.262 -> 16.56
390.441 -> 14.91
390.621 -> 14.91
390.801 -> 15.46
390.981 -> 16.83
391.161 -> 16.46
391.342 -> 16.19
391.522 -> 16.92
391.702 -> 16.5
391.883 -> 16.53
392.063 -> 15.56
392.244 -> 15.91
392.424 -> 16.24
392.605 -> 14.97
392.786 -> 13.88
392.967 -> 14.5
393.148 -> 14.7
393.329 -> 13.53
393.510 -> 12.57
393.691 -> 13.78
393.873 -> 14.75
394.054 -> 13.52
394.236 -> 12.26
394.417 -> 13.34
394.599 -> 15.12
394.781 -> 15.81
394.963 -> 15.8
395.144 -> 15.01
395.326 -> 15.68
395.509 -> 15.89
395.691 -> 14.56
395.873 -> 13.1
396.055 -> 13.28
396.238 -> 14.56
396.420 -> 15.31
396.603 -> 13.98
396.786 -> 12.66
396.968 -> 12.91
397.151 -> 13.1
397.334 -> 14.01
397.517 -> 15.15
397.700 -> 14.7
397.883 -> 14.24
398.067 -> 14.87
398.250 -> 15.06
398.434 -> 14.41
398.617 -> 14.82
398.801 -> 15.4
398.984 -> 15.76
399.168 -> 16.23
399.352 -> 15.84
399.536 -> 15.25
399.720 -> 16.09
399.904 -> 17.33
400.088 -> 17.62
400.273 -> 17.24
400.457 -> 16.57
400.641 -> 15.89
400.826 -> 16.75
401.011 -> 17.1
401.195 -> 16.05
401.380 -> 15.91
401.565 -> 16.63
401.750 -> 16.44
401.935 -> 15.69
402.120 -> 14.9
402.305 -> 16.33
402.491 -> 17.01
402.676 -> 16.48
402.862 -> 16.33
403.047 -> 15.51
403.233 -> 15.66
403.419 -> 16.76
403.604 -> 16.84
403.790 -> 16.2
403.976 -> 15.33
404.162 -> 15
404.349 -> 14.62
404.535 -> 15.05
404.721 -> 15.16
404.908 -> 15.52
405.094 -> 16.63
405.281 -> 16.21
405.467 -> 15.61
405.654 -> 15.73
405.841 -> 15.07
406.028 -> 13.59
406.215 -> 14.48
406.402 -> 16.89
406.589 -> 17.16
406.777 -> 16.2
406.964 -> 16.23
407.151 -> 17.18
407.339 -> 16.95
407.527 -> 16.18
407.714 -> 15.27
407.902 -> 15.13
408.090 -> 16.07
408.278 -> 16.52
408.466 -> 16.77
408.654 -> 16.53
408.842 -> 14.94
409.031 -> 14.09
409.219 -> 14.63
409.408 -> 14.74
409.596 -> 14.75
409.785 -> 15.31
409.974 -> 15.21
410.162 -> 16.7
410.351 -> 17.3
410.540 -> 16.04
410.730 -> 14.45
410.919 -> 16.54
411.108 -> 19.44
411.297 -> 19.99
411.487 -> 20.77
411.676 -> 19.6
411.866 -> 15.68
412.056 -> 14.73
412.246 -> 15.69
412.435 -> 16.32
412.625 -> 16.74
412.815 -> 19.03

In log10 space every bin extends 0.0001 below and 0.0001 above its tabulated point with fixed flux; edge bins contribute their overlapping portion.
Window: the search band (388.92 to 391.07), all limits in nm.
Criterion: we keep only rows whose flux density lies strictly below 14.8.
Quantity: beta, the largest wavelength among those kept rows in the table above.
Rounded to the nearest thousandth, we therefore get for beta 389.364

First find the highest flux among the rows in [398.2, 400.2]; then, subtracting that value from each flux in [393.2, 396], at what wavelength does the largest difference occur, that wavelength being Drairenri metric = 395.509 nm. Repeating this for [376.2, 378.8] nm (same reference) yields 377.882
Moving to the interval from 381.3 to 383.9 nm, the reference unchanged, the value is 382.433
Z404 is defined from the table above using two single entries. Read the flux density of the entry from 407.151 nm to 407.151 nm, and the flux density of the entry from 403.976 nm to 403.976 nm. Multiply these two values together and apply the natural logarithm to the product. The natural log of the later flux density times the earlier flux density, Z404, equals 5.57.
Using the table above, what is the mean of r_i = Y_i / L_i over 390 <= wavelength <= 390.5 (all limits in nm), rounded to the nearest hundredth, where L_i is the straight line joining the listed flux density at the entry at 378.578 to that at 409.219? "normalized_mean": 1.08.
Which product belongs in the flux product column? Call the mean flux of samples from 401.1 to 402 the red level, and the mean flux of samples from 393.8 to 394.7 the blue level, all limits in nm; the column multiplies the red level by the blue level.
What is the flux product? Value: 223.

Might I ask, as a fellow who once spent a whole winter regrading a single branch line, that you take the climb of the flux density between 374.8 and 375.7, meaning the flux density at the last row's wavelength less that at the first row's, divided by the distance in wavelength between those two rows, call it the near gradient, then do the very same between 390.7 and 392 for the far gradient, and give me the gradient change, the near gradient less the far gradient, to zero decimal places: 2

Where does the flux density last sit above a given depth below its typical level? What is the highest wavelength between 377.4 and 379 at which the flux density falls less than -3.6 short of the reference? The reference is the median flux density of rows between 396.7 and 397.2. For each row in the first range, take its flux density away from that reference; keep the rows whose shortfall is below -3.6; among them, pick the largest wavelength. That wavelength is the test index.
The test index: 377.882 nm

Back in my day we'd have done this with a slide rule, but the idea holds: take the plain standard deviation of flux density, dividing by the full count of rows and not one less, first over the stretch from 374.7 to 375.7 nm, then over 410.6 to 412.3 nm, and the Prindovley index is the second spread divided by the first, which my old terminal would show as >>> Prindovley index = 1.8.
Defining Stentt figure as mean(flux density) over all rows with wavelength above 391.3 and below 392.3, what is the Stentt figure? 16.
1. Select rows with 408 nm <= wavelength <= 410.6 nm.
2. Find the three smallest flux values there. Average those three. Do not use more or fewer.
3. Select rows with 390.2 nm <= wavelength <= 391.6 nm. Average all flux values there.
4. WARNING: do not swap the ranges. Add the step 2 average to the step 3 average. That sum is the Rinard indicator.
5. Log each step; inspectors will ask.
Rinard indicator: 30.5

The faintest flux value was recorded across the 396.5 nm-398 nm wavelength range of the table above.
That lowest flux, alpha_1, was 12.66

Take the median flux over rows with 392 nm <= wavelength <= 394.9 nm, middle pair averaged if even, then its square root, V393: 3.82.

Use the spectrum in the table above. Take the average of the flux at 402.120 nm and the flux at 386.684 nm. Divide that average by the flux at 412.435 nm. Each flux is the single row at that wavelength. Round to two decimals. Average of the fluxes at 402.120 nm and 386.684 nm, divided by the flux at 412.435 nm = 1.13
